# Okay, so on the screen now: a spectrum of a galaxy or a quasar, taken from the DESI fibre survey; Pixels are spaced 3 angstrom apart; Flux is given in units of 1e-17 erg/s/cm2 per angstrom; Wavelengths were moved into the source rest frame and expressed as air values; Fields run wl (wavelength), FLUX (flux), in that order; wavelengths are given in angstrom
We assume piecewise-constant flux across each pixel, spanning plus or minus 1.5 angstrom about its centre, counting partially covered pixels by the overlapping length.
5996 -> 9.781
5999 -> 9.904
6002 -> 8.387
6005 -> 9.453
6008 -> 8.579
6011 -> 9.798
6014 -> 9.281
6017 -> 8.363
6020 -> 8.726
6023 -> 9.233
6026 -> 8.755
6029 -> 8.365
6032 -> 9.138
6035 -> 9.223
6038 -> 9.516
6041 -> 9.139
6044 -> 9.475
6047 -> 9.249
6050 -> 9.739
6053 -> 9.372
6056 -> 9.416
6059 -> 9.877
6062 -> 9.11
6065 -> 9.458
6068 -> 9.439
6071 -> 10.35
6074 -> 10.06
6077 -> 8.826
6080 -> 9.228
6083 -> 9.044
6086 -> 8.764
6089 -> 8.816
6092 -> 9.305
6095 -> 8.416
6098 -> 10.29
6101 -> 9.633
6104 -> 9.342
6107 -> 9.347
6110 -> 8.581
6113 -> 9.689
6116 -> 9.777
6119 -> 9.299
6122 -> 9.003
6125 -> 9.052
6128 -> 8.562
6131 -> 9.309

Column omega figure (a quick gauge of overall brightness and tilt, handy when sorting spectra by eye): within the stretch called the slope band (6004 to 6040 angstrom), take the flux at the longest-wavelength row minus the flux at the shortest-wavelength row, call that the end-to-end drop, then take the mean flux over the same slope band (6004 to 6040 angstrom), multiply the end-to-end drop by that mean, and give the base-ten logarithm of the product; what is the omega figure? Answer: -0.24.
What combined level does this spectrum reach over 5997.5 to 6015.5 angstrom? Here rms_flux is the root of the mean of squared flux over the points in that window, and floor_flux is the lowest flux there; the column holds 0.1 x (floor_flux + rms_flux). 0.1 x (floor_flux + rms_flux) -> 1.76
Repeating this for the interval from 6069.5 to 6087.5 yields 1.82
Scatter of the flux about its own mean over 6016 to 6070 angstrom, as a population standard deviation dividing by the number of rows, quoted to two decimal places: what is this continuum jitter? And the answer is 0.41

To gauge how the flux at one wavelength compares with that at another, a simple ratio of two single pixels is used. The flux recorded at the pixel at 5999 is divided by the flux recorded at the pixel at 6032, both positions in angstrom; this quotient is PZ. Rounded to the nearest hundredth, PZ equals 1.08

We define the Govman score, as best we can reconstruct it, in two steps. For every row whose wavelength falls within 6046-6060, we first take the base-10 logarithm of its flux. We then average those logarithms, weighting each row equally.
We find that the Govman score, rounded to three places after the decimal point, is 0.979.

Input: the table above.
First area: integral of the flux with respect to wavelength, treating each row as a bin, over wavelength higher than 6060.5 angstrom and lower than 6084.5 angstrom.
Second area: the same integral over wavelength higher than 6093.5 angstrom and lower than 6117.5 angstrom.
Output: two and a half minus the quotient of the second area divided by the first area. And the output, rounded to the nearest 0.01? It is 1.51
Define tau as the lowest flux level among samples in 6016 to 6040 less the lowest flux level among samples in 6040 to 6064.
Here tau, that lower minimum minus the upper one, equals -0.7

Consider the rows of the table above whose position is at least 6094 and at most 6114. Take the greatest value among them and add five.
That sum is 15.3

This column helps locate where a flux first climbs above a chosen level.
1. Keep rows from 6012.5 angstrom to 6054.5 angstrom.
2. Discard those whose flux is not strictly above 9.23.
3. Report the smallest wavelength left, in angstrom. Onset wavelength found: 6014 angstrom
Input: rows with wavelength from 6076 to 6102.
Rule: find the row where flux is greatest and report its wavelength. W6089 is 6098 angstrom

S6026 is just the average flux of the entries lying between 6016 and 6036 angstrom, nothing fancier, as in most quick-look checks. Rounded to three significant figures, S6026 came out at 8.83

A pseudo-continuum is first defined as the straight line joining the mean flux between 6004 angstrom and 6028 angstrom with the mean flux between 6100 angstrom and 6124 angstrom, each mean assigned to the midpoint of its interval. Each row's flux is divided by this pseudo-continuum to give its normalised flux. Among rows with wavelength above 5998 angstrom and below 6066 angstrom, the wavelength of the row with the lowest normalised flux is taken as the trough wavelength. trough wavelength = 6029 angstrom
